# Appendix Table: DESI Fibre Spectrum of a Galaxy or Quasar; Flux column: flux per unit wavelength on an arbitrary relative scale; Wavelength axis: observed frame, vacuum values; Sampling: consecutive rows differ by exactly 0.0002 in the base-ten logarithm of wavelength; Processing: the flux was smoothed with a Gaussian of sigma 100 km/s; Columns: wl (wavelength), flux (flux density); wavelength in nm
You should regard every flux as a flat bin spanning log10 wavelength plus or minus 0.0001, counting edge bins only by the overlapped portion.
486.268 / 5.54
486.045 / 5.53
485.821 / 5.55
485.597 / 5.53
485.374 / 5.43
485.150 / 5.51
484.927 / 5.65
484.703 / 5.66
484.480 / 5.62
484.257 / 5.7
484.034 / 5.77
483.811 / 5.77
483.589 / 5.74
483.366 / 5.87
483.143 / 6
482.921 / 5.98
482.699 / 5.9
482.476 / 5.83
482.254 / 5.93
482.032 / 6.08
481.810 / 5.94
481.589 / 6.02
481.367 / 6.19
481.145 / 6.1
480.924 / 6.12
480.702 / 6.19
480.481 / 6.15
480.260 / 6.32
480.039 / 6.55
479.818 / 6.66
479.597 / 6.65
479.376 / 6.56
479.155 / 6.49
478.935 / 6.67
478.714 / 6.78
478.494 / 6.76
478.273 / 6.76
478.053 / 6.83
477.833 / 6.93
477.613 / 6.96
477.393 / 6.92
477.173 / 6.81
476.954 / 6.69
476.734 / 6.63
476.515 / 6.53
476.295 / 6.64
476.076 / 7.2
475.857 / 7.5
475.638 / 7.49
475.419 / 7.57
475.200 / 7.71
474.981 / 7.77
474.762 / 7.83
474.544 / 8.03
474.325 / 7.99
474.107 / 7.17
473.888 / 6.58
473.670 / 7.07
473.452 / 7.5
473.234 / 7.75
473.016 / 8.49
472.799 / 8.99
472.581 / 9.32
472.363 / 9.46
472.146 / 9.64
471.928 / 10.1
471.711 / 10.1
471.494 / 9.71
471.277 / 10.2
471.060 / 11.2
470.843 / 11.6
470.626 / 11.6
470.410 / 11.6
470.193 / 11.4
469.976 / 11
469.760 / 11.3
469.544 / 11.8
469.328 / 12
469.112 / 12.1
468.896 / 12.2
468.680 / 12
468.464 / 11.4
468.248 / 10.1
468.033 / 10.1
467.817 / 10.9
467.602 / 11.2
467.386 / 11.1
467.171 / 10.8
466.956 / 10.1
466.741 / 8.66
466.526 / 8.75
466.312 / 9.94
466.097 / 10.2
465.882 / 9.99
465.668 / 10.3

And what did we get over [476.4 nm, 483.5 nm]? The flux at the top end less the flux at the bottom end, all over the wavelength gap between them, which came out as -0.10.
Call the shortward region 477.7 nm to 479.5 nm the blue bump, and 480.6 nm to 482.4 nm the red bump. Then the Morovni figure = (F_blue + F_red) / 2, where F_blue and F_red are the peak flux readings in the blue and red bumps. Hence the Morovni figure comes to 6.6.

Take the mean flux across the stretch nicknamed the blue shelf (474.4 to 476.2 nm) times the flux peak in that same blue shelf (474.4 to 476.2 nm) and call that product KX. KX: 61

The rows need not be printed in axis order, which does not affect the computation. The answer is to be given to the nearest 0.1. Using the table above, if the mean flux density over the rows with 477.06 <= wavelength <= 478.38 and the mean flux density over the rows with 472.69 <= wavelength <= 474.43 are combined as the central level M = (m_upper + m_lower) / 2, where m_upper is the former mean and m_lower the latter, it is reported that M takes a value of 7.3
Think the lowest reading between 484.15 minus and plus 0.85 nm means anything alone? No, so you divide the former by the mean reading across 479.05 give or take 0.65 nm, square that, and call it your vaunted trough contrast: 0.71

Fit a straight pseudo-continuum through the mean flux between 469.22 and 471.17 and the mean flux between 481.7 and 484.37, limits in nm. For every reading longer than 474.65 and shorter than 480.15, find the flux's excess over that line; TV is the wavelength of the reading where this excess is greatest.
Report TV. 479.818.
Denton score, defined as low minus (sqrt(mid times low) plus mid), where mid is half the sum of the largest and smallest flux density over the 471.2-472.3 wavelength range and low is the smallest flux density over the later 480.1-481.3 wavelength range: -12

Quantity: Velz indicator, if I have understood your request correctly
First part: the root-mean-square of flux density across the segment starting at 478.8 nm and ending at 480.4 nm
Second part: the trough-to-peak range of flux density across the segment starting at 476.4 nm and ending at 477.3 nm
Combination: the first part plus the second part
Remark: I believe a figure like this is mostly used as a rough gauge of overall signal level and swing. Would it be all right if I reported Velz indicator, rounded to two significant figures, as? 6.8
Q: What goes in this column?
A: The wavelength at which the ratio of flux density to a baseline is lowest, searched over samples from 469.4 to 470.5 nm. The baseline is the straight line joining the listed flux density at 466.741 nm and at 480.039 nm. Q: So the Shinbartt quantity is 469.976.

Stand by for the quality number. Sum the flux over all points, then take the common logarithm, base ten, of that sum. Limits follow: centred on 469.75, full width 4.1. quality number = 2.33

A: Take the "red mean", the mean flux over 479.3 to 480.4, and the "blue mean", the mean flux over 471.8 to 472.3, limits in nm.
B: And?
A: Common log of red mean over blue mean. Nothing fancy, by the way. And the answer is -0.18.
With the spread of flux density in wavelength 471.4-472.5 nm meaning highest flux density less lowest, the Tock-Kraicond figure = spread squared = 0.41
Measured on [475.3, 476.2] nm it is 0.14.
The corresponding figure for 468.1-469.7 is 4.41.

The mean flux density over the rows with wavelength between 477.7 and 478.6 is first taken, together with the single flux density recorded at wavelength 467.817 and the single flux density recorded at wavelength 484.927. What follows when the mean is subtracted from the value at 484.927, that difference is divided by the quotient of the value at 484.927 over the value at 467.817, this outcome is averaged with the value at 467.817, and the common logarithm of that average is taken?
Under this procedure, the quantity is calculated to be 0.64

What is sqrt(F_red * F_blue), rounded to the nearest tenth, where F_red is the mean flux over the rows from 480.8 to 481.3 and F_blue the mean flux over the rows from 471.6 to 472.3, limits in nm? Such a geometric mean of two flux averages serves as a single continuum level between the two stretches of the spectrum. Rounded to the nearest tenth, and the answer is 7.8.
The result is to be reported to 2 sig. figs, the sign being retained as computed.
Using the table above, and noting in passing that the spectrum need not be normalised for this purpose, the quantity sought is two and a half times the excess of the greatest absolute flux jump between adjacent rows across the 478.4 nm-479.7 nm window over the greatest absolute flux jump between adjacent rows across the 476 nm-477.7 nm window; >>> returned -0.95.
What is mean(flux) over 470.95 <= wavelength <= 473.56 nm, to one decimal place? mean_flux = 9.4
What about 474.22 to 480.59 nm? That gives 7.0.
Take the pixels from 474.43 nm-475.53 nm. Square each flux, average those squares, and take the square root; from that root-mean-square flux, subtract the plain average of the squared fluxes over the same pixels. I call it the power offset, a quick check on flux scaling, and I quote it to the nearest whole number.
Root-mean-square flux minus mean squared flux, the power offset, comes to -53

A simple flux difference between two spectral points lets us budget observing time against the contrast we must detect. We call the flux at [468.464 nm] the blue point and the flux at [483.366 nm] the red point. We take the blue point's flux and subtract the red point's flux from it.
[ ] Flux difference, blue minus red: 5.5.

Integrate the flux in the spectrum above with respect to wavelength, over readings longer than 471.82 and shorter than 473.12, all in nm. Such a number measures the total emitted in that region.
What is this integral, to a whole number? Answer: 12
